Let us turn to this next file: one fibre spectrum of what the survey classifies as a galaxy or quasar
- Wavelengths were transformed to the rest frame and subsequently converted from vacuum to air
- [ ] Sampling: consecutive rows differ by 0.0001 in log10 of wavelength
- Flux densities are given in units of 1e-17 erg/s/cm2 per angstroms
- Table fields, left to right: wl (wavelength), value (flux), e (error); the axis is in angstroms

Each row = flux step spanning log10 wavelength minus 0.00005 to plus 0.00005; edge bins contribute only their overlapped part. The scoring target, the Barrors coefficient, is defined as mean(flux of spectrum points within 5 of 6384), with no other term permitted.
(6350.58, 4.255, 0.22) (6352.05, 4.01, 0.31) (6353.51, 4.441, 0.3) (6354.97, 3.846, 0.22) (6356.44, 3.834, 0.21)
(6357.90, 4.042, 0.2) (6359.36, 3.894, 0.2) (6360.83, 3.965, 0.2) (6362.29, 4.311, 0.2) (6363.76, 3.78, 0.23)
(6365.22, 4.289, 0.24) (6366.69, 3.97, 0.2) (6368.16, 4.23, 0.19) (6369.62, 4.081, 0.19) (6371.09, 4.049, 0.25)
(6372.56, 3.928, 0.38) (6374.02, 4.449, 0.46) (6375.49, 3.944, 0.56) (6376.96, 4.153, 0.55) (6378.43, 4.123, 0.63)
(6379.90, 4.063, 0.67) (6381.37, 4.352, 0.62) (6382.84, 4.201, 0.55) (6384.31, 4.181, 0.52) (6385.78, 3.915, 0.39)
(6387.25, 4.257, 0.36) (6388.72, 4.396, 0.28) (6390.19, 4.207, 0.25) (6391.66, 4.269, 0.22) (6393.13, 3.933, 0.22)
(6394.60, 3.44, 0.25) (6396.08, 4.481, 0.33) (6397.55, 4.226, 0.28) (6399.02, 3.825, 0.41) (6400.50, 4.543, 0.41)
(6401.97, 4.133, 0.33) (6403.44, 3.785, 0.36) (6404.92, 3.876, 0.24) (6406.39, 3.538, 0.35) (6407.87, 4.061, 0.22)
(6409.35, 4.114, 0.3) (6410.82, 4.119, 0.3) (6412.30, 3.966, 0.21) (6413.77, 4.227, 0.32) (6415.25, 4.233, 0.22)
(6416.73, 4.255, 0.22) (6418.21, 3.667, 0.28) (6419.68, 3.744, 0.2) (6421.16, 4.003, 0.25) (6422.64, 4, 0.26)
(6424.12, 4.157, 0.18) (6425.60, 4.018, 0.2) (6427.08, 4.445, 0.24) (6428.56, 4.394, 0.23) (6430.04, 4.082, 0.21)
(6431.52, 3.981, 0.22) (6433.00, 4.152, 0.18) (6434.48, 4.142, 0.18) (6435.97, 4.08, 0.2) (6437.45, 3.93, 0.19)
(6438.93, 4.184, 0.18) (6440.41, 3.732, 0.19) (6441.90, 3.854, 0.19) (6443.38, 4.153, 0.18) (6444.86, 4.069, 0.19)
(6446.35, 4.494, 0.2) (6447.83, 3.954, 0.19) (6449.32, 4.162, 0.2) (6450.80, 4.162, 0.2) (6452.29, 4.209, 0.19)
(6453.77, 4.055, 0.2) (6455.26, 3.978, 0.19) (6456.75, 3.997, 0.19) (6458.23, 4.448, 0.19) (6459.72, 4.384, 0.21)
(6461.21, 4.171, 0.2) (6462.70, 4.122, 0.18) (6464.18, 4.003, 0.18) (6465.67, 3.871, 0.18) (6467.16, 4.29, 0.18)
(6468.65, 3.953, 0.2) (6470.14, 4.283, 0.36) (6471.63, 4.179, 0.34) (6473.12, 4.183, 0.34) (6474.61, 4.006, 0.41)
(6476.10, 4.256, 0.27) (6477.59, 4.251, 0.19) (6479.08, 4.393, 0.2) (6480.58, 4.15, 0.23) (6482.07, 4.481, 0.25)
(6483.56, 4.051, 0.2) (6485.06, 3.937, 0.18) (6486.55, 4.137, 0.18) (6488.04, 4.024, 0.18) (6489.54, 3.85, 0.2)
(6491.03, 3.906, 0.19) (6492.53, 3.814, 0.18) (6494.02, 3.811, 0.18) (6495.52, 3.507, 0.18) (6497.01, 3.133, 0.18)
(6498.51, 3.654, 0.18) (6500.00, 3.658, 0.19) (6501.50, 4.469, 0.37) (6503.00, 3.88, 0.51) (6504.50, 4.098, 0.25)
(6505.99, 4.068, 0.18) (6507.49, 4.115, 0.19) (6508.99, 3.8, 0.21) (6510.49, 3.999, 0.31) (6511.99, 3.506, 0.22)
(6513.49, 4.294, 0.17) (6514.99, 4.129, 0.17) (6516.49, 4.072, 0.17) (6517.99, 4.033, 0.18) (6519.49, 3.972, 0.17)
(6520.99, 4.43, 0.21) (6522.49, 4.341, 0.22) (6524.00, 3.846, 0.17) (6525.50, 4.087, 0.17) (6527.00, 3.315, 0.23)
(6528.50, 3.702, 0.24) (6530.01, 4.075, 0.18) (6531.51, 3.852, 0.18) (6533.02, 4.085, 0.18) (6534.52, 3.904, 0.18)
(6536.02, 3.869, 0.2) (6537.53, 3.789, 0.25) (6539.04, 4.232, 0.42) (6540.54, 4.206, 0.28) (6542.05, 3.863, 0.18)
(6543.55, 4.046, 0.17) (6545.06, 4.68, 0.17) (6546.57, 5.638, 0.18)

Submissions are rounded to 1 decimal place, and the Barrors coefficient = 4.2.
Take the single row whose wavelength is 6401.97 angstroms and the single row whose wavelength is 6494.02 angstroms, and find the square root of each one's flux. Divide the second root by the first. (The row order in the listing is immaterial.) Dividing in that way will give 0.96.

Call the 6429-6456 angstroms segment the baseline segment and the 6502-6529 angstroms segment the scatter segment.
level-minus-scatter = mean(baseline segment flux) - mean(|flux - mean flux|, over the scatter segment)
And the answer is 3.87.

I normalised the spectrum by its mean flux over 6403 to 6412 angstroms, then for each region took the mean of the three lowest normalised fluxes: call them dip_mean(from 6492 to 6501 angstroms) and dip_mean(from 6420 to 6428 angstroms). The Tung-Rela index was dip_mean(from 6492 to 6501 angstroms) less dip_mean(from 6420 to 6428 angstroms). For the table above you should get -0.15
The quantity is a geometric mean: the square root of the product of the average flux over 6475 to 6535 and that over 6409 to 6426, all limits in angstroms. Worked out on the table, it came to 4.009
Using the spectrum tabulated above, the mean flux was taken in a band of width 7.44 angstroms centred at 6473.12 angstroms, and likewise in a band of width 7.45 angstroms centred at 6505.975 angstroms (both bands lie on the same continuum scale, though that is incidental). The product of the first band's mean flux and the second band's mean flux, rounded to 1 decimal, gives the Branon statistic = 16.7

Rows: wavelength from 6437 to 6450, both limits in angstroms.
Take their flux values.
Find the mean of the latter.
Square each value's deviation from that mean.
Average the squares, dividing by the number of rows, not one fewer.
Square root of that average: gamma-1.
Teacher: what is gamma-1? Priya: 0.211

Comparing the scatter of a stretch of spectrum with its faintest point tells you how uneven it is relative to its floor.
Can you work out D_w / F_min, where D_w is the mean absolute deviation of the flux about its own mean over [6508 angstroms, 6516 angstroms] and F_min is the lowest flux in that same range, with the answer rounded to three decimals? 0.067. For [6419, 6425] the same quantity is 0.031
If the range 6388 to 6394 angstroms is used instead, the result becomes 0.034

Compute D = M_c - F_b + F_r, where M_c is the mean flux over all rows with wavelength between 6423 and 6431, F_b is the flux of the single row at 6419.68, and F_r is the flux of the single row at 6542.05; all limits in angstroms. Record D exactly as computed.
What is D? 4.3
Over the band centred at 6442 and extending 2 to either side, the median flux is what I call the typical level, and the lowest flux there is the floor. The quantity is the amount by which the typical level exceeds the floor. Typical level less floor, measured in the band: 0.12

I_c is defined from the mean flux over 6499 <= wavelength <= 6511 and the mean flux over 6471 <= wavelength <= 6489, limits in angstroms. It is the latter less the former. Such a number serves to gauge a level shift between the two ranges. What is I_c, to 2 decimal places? 0.16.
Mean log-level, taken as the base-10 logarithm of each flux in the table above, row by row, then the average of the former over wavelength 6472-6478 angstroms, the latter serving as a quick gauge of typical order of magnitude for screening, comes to 0.620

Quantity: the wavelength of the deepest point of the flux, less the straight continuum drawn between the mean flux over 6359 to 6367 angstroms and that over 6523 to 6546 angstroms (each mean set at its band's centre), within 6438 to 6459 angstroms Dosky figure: 6440.41 angstroms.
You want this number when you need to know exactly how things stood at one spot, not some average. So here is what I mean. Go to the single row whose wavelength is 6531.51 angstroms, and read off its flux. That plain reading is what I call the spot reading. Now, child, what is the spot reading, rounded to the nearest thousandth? 3.852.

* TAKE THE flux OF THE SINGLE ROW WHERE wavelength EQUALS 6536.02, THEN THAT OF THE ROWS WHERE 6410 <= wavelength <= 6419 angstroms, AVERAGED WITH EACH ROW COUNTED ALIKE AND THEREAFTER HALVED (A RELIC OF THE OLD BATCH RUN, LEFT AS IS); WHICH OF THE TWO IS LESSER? 2.04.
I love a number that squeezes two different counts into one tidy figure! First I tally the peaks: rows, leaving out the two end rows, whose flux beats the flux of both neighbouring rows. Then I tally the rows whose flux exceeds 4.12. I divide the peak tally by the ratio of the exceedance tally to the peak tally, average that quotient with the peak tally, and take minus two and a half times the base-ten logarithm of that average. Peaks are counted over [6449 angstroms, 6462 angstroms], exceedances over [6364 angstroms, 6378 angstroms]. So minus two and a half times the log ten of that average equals -0.44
